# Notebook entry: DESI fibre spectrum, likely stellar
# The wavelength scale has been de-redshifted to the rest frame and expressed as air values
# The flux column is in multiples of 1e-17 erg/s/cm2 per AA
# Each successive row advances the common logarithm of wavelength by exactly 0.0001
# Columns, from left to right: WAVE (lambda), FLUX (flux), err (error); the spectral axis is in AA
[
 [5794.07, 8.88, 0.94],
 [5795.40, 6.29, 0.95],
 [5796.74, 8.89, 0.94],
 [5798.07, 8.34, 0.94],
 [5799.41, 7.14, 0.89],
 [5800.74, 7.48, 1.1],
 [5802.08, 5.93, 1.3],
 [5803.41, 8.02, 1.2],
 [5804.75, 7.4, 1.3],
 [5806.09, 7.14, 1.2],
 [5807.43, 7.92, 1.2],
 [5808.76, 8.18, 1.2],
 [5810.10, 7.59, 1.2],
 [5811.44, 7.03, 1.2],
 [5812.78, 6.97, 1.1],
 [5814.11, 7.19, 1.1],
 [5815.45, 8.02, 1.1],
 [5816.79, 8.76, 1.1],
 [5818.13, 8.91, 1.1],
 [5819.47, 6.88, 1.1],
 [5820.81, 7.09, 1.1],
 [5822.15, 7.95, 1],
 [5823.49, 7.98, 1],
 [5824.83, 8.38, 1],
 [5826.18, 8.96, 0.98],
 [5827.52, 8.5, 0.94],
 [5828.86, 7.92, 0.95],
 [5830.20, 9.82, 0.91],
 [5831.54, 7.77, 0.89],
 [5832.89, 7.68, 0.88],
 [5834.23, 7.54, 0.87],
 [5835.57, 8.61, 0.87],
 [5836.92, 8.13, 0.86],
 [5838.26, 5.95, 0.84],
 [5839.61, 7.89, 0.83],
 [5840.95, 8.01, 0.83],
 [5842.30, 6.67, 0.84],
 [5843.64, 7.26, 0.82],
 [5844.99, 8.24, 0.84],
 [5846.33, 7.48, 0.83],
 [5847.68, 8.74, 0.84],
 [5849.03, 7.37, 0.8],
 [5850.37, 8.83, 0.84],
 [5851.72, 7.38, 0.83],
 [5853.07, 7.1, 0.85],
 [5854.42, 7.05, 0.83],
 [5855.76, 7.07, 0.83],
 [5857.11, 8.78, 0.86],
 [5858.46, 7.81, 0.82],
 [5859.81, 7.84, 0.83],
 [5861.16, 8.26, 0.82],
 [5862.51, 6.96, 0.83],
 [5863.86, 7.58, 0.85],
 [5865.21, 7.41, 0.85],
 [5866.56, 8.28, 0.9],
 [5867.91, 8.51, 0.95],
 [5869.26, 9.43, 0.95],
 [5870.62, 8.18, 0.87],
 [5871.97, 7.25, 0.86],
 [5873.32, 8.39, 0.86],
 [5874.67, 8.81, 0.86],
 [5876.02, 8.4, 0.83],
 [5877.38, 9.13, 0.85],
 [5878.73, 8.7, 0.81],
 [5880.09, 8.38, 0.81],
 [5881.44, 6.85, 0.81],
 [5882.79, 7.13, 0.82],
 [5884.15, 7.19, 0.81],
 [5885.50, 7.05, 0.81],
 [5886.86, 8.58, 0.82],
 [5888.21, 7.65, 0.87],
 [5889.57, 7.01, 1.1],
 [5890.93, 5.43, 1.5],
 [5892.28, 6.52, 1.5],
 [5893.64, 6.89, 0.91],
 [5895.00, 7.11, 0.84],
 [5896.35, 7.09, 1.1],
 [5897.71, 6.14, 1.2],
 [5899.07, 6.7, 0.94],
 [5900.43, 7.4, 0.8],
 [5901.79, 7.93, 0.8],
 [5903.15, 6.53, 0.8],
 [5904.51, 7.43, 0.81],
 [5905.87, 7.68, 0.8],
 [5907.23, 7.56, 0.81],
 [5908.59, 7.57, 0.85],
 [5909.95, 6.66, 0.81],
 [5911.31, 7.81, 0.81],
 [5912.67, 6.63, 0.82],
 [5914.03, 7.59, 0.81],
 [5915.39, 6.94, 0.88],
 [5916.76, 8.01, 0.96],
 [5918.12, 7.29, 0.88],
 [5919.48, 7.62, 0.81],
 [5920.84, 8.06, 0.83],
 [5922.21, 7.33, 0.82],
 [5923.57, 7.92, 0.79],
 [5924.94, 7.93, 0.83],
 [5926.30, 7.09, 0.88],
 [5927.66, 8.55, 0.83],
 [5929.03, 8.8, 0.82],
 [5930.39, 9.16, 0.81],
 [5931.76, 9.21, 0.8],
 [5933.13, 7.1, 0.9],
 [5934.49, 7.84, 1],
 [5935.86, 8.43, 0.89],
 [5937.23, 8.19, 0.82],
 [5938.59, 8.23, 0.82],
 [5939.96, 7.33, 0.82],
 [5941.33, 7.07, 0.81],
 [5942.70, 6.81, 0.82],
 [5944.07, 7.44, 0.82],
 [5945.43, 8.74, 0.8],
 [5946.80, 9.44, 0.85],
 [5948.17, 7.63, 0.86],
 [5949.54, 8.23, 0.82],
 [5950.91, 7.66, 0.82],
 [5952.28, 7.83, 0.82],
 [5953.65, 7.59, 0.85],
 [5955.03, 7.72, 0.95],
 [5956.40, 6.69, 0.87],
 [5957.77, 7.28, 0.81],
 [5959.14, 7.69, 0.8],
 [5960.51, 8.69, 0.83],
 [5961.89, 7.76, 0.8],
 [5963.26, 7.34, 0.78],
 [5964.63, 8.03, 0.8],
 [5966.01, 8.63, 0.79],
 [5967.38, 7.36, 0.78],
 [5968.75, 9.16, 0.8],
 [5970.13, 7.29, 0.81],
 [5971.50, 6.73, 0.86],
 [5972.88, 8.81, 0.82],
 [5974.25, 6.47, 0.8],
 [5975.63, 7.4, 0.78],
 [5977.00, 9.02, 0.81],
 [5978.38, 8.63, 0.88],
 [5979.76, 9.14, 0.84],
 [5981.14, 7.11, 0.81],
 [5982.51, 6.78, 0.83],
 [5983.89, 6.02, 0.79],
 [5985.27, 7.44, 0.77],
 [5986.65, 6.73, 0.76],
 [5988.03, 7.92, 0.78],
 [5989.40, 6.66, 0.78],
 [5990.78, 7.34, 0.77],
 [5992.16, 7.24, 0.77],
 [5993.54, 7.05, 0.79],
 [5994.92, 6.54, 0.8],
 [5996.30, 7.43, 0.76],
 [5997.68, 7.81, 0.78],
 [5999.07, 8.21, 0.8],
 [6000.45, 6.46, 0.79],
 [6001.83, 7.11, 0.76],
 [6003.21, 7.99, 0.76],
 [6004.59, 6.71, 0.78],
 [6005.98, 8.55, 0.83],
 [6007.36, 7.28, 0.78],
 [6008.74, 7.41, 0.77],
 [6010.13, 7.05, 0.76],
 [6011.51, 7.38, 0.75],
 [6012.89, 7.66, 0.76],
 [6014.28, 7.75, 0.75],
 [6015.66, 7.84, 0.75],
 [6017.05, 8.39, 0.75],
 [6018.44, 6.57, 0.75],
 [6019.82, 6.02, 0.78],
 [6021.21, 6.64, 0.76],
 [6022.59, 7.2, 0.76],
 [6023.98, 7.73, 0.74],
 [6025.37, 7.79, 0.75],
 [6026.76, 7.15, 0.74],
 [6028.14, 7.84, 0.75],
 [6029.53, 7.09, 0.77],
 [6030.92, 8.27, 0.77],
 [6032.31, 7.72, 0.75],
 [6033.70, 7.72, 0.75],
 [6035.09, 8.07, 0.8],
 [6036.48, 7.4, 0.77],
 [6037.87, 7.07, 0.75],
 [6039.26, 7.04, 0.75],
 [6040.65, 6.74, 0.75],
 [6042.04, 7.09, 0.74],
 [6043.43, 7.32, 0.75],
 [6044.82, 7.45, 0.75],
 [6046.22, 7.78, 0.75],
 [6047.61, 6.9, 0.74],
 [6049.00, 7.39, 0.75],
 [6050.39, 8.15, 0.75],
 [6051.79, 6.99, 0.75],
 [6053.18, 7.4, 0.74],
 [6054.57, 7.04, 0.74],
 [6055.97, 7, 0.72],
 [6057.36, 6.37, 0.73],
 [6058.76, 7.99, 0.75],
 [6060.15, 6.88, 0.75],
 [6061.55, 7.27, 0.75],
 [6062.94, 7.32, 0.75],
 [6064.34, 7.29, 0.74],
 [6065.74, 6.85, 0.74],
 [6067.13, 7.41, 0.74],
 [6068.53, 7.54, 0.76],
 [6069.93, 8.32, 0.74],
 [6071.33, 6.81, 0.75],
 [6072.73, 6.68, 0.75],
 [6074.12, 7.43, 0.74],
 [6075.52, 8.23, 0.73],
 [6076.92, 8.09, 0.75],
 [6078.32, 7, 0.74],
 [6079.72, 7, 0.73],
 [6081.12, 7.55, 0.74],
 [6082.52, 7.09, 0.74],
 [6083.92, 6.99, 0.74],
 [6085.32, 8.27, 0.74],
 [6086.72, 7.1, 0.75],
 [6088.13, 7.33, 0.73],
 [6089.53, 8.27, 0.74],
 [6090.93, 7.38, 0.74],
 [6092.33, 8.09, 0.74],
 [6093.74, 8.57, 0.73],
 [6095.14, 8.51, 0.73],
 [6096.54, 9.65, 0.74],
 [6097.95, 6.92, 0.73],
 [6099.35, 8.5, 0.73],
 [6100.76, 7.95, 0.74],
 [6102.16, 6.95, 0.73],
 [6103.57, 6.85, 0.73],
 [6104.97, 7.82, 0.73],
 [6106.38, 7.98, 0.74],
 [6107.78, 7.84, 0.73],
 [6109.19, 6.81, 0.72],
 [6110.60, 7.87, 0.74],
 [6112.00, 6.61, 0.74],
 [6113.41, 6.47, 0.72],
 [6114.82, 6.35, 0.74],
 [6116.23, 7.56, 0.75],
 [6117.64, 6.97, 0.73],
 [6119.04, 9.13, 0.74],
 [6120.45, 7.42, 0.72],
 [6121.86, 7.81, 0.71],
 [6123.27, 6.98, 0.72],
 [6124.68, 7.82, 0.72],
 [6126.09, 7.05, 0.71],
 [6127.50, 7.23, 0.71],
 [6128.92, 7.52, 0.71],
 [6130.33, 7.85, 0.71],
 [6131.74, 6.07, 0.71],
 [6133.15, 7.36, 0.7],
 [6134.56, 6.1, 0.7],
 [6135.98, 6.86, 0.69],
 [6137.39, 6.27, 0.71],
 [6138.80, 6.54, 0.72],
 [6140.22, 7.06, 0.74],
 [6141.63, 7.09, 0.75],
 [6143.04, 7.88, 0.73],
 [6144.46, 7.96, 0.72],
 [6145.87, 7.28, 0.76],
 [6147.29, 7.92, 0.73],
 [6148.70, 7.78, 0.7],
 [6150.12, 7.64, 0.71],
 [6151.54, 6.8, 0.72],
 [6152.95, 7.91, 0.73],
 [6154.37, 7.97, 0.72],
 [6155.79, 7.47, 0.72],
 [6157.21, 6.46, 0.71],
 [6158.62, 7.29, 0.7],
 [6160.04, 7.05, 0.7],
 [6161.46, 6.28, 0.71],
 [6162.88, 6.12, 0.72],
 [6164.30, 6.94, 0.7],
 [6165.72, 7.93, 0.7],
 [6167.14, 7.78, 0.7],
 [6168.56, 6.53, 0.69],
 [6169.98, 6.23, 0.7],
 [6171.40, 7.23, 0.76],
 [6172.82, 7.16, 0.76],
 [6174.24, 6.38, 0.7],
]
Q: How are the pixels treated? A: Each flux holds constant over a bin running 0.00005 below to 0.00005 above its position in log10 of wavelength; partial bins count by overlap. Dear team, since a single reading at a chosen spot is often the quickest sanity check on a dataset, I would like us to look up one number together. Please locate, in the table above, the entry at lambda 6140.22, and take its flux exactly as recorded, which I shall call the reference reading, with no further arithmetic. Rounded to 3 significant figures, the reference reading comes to 7.06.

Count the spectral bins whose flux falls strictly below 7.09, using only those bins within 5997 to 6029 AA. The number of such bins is 6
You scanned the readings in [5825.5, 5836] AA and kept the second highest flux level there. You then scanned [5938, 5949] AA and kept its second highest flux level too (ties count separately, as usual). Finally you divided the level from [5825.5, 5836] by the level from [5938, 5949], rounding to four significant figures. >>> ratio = 1.025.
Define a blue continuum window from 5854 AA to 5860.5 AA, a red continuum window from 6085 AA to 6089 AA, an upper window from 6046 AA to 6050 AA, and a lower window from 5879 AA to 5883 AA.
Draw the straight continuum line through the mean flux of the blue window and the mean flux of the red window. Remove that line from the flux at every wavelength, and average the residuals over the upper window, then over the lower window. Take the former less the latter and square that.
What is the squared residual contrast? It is 0.0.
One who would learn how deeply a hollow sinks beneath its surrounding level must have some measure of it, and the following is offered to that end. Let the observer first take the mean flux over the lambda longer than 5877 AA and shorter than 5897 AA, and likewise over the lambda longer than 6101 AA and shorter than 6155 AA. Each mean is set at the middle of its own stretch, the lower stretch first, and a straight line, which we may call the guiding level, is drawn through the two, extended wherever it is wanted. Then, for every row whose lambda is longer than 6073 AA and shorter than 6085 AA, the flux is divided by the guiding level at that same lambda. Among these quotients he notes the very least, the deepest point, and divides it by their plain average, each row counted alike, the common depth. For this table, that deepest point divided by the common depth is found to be 0.94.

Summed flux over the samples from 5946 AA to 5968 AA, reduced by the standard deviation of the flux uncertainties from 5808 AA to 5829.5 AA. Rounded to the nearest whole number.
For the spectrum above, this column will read 125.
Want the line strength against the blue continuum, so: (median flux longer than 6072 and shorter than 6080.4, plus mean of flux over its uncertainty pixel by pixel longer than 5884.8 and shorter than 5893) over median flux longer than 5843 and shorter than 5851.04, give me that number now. 1.8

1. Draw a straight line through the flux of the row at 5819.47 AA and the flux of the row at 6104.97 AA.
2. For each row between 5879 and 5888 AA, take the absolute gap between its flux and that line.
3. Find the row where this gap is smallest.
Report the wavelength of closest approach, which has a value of 5882.79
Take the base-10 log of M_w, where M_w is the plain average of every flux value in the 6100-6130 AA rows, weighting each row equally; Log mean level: 0.868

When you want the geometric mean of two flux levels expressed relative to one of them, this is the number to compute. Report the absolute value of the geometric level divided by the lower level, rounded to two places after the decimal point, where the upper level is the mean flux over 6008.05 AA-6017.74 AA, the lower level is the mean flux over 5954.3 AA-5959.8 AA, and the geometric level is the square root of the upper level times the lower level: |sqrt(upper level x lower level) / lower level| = 1.02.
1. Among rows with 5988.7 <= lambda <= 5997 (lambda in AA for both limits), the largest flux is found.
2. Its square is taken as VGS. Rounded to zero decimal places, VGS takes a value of 55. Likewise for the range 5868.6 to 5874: 89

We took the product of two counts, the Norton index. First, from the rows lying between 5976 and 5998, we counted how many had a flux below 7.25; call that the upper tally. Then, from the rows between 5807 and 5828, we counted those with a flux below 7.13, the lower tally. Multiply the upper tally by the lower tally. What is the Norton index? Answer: 32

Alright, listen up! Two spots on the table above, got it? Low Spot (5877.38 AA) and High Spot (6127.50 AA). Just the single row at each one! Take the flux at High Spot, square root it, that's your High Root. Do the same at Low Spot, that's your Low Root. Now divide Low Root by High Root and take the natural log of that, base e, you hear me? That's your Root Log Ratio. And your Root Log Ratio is 0.12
